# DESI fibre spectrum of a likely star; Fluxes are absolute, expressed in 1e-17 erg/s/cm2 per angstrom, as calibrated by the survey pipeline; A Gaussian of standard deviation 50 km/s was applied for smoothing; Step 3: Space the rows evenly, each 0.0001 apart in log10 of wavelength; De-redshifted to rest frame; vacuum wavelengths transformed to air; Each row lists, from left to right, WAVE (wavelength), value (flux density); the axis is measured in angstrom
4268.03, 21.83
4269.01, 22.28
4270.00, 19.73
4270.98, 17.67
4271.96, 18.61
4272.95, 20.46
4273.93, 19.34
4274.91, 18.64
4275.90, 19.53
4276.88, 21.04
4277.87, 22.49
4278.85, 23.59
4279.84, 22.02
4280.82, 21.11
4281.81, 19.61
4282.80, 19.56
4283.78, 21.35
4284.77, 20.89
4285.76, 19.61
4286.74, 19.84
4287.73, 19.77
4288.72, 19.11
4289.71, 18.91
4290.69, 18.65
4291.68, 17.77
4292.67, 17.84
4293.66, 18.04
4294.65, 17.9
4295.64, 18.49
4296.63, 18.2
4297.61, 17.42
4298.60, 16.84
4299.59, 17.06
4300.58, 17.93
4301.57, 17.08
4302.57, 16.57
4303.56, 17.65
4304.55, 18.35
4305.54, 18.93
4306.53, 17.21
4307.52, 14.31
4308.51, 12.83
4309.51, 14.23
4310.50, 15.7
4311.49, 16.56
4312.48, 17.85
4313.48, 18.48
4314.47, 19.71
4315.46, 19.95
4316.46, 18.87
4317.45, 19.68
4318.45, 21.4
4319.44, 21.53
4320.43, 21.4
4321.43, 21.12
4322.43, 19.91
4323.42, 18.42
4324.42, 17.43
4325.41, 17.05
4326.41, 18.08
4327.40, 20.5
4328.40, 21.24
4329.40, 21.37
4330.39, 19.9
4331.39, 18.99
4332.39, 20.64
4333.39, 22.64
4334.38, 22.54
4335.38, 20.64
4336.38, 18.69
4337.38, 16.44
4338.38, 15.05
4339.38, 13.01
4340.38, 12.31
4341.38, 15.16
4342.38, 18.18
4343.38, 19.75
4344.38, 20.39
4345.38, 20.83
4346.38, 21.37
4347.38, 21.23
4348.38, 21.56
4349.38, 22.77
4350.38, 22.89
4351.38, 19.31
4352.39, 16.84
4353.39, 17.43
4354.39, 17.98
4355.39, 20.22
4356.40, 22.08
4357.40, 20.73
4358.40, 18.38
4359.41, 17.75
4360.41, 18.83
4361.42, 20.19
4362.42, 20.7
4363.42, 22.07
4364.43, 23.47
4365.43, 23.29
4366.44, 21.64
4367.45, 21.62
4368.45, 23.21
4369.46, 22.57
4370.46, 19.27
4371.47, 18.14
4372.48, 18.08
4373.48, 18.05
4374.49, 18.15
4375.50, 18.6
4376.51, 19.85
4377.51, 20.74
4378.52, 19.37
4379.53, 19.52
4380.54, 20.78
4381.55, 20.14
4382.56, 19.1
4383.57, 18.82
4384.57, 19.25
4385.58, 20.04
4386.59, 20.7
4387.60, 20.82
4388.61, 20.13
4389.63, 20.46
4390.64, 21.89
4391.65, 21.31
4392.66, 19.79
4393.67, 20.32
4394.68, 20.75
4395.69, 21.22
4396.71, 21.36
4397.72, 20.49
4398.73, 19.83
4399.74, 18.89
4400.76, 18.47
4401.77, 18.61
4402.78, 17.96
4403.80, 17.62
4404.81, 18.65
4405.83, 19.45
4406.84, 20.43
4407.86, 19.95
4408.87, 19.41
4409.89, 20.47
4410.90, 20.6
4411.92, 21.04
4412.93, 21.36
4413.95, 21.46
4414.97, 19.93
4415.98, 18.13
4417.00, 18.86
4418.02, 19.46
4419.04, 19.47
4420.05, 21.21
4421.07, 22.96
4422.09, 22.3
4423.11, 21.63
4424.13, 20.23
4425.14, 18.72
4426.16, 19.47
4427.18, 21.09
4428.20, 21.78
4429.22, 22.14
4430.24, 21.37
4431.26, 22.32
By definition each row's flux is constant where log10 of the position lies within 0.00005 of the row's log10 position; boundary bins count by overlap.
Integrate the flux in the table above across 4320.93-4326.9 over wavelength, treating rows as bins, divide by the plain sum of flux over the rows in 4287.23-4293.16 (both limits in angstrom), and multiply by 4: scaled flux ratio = 4.0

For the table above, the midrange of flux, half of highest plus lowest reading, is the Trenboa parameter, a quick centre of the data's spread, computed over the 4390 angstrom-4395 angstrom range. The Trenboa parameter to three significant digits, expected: 20.8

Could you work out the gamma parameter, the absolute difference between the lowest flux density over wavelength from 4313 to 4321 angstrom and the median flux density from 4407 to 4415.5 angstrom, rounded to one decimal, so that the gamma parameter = 2.1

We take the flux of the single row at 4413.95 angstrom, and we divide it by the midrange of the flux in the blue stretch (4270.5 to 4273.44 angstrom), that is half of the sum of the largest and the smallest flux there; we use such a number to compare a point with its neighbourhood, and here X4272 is 1.13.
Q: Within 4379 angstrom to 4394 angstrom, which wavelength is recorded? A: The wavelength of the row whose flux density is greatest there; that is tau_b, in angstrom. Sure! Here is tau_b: 4390.64 angstrom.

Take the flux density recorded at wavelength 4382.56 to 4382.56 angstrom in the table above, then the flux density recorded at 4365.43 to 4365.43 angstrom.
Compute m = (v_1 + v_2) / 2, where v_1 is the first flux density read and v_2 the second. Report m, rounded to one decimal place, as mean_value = 21.2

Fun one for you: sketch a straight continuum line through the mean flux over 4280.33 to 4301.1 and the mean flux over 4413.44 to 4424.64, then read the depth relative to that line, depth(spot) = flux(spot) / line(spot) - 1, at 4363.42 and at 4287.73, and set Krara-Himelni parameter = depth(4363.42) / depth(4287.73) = 2.3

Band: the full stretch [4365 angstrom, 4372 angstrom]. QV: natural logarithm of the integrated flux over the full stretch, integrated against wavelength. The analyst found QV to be 5.01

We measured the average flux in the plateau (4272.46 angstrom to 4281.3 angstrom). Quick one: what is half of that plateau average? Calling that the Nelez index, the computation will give 10.5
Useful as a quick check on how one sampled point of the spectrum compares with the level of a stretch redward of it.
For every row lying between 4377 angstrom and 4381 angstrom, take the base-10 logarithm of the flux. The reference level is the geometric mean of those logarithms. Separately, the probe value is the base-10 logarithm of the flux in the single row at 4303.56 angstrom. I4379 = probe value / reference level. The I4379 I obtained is 0.957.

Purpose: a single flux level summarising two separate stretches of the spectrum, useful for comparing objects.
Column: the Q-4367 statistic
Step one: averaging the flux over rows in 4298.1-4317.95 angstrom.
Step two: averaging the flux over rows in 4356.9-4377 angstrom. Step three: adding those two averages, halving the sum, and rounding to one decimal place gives 18.8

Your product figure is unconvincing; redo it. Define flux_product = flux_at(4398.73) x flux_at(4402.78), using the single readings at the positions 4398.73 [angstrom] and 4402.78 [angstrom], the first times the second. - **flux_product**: 356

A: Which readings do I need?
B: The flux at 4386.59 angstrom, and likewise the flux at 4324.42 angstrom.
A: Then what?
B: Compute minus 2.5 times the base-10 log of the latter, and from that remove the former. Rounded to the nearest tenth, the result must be -23.8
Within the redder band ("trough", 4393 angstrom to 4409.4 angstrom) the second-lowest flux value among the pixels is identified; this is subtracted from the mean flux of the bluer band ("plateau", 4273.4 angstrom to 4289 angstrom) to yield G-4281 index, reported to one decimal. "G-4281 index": 2.5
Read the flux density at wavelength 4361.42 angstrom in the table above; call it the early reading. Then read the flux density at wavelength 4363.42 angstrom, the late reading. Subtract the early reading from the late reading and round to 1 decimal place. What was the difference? 1.9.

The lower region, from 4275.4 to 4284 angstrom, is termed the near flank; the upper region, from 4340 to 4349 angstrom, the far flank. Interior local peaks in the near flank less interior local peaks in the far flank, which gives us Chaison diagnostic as 0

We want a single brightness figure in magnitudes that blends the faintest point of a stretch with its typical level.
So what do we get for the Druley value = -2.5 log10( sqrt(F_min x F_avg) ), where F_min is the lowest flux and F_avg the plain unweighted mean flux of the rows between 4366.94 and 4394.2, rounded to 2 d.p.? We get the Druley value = -3.20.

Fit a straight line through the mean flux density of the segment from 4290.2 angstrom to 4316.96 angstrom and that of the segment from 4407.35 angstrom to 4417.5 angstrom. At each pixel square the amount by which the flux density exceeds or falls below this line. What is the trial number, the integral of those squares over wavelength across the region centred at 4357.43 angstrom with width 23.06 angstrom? 172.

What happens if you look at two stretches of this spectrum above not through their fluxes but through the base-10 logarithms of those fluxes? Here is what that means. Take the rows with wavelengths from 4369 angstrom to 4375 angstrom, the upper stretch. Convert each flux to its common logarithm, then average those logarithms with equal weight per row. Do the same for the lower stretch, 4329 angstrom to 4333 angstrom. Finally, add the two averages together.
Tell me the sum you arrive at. 2.58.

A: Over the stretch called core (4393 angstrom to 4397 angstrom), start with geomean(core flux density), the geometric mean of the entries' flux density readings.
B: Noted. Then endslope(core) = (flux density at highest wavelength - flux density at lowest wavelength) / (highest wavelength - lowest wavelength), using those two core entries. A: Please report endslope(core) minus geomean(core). -20.6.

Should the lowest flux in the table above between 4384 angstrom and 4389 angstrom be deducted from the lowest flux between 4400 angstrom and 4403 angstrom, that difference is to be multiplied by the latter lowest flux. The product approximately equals -23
